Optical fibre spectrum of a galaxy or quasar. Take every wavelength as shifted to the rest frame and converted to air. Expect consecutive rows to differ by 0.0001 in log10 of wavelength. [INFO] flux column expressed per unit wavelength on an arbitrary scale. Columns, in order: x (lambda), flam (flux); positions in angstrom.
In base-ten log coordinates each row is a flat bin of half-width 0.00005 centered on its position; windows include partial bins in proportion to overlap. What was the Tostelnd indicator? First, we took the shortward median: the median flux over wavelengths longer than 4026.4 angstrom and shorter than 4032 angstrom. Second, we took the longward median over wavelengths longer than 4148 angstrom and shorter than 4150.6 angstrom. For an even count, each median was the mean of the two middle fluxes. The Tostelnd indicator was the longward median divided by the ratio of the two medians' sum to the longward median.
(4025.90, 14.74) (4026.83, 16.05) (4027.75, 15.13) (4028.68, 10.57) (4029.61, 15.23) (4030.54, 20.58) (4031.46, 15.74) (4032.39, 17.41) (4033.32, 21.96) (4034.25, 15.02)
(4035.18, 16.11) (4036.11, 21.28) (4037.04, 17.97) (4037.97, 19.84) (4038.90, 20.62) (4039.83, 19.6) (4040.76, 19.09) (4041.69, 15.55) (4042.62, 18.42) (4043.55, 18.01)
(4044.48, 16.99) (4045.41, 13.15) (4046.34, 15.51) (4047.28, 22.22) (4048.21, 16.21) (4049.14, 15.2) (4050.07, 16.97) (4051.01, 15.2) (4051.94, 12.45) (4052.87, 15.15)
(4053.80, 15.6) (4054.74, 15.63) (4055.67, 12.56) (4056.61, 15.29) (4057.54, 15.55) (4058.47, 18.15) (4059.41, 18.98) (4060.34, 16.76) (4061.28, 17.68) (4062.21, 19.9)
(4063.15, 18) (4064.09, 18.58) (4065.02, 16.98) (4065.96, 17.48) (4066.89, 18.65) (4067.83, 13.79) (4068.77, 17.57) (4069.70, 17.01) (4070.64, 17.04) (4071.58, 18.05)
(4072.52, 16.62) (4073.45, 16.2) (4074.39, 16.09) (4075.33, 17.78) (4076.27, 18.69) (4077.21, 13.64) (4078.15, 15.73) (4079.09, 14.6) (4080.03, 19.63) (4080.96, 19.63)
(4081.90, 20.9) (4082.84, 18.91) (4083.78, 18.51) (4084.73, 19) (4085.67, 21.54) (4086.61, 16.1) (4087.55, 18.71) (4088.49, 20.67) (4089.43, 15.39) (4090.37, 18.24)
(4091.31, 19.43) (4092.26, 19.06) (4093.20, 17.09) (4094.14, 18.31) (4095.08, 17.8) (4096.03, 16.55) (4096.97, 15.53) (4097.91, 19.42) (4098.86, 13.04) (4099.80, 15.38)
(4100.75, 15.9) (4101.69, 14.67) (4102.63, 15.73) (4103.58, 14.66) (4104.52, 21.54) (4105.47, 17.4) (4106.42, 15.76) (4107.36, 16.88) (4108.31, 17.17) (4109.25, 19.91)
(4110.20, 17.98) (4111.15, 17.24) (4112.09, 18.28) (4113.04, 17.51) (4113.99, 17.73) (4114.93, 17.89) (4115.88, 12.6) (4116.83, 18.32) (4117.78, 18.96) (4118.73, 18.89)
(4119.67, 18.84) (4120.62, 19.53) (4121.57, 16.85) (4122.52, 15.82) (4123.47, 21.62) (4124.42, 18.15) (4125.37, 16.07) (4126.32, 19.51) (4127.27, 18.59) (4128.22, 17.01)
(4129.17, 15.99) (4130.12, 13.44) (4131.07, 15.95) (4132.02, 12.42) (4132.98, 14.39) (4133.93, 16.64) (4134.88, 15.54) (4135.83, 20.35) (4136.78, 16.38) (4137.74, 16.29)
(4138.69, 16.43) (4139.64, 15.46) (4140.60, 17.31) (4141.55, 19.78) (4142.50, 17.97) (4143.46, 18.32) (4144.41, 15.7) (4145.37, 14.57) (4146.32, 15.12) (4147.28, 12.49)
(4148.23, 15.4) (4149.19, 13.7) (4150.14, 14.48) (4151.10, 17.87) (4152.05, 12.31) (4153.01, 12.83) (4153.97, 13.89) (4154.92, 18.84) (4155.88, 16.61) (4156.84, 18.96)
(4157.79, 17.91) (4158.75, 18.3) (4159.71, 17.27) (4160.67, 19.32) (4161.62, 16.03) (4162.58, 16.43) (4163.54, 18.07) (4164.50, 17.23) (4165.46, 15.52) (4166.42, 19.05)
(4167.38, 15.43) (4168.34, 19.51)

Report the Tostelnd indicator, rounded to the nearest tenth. 7.0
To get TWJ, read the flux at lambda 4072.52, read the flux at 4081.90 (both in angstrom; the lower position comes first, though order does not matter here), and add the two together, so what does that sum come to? 37.5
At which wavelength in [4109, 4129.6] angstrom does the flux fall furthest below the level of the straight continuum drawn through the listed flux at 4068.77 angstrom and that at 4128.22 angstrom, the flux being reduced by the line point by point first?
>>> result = 4115.88 angstrom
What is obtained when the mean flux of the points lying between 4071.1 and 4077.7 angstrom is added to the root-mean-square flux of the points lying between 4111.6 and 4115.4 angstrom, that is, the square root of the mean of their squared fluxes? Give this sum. 34.6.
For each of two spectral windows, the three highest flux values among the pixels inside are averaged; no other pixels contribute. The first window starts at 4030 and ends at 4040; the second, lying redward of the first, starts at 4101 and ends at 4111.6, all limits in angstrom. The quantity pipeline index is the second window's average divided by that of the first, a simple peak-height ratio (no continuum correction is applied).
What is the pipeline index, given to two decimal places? 0.93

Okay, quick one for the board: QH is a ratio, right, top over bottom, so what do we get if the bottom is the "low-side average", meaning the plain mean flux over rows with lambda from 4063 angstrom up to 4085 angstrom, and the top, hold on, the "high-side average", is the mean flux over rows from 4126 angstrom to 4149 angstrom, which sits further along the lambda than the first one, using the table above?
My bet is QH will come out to 0.93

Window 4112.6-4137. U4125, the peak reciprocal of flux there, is 0.0805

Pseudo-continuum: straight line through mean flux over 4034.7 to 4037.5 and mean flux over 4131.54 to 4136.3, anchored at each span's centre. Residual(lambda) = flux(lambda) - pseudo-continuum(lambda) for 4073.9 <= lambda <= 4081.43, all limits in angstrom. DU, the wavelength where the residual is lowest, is 4077.21 angstrom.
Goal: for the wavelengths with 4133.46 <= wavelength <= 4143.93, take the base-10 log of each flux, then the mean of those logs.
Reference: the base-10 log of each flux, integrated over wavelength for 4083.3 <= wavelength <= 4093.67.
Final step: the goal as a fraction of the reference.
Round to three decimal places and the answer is 0.094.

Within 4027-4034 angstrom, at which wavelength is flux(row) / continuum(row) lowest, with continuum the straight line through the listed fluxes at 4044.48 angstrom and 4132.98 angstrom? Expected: 4028.68 angstrom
